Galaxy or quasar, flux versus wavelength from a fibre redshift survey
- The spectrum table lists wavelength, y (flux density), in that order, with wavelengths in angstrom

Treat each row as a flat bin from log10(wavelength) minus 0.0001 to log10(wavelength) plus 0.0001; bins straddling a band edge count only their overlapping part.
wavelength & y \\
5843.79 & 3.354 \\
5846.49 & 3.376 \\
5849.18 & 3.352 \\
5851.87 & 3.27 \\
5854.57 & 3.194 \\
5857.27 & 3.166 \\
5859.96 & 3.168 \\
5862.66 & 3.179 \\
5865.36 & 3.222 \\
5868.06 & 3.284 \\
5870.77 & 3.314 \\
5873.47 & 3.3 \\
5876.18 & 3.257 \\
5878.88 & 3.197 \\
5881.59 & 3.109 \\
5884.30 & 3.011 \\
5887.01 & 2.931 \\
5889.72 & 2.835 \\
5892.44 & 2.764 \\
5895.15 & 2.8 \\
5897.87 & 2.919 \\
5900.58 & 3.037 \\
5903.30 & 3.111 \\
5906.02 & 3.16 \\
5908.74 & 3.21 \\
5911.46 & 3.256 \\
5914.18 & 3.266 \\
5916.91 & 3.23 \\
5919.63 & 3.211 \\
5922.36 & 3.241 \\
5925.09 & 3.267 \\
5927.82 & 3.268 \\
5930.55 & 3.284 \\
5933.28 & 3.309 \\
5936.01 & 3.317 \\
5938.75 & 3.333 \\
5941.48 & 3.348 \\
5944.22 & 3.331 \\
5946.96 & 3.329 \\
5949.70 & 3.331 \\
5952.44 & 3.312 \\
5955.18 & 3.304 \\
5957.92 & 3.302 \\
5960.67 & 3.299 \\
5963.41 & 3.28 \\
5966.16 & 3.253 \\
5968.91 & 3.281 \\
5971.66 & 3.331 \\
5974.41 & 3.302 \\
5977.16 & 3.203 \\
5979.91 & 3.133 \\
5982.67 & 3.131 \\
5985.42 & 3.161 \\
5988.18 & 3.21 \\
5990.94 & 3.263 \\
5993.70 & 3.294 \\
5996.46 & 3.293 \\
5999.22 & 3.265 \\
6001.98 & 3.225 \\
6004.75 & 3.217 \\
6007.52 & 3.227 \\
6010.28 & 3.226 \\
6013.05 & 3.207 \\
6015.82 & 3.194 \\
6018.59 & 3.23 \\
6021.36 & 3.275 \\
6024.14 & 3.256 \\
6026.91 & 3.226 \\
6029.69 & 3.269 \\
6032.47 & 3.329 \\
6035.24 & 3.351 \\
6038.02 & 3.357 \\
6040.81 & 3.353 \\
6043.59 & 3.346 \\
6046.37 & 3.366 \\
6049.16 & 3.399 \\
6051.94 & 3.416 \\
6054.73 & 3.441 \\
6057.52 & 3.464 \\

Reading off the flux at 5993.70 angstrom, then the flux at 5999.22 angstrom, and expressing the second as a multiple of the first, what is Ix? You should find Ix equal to 0.99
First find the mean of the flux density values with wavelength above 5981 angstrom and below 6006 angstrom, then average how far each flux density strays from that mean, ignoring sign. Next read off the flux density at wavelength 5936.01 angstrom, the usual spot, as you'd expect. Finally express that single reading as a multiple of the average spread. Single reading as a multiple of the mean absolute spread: 75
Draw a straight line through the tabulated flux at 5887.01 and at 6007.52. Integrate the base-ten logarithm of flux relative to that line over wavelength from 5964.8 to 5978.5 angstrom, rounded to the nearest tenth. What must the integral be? 0.3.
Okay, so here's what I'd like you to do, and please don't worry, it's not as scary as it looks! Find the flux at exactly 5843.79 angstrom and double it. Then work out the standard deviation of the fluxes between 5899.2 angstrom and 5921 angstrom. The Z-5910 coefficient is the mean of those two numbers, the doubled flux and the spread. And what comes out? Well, 3.39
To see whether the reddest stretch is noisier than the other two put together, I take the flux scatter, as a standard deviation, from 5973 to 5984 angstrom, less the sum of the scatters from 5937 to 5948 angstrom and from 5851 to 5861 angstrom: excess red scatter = 0.02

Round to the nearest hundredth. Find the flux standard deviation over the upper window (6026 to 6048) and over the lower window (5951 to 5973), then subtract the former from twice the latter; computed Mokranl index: 0.00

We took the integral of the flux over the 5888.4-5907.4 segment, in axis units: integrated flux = 56.0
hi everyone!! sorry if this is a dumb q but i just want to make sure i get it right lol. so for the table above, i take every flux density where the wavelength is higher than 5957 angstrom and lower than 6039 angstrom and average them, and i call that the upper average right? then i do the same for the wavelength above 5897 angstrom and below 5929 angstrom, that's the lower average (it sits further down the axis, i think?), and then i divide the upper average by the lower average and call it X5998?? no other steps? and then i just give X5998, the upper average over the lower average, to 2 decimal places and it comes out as 1.02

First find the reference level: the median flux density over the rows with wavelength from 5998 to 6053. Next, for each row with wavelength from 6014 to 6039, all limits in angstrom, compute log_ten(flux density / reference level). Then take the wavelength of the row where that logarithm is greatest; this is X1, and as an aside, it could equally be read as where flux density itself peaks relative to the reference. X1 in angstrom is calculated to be 6038.02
